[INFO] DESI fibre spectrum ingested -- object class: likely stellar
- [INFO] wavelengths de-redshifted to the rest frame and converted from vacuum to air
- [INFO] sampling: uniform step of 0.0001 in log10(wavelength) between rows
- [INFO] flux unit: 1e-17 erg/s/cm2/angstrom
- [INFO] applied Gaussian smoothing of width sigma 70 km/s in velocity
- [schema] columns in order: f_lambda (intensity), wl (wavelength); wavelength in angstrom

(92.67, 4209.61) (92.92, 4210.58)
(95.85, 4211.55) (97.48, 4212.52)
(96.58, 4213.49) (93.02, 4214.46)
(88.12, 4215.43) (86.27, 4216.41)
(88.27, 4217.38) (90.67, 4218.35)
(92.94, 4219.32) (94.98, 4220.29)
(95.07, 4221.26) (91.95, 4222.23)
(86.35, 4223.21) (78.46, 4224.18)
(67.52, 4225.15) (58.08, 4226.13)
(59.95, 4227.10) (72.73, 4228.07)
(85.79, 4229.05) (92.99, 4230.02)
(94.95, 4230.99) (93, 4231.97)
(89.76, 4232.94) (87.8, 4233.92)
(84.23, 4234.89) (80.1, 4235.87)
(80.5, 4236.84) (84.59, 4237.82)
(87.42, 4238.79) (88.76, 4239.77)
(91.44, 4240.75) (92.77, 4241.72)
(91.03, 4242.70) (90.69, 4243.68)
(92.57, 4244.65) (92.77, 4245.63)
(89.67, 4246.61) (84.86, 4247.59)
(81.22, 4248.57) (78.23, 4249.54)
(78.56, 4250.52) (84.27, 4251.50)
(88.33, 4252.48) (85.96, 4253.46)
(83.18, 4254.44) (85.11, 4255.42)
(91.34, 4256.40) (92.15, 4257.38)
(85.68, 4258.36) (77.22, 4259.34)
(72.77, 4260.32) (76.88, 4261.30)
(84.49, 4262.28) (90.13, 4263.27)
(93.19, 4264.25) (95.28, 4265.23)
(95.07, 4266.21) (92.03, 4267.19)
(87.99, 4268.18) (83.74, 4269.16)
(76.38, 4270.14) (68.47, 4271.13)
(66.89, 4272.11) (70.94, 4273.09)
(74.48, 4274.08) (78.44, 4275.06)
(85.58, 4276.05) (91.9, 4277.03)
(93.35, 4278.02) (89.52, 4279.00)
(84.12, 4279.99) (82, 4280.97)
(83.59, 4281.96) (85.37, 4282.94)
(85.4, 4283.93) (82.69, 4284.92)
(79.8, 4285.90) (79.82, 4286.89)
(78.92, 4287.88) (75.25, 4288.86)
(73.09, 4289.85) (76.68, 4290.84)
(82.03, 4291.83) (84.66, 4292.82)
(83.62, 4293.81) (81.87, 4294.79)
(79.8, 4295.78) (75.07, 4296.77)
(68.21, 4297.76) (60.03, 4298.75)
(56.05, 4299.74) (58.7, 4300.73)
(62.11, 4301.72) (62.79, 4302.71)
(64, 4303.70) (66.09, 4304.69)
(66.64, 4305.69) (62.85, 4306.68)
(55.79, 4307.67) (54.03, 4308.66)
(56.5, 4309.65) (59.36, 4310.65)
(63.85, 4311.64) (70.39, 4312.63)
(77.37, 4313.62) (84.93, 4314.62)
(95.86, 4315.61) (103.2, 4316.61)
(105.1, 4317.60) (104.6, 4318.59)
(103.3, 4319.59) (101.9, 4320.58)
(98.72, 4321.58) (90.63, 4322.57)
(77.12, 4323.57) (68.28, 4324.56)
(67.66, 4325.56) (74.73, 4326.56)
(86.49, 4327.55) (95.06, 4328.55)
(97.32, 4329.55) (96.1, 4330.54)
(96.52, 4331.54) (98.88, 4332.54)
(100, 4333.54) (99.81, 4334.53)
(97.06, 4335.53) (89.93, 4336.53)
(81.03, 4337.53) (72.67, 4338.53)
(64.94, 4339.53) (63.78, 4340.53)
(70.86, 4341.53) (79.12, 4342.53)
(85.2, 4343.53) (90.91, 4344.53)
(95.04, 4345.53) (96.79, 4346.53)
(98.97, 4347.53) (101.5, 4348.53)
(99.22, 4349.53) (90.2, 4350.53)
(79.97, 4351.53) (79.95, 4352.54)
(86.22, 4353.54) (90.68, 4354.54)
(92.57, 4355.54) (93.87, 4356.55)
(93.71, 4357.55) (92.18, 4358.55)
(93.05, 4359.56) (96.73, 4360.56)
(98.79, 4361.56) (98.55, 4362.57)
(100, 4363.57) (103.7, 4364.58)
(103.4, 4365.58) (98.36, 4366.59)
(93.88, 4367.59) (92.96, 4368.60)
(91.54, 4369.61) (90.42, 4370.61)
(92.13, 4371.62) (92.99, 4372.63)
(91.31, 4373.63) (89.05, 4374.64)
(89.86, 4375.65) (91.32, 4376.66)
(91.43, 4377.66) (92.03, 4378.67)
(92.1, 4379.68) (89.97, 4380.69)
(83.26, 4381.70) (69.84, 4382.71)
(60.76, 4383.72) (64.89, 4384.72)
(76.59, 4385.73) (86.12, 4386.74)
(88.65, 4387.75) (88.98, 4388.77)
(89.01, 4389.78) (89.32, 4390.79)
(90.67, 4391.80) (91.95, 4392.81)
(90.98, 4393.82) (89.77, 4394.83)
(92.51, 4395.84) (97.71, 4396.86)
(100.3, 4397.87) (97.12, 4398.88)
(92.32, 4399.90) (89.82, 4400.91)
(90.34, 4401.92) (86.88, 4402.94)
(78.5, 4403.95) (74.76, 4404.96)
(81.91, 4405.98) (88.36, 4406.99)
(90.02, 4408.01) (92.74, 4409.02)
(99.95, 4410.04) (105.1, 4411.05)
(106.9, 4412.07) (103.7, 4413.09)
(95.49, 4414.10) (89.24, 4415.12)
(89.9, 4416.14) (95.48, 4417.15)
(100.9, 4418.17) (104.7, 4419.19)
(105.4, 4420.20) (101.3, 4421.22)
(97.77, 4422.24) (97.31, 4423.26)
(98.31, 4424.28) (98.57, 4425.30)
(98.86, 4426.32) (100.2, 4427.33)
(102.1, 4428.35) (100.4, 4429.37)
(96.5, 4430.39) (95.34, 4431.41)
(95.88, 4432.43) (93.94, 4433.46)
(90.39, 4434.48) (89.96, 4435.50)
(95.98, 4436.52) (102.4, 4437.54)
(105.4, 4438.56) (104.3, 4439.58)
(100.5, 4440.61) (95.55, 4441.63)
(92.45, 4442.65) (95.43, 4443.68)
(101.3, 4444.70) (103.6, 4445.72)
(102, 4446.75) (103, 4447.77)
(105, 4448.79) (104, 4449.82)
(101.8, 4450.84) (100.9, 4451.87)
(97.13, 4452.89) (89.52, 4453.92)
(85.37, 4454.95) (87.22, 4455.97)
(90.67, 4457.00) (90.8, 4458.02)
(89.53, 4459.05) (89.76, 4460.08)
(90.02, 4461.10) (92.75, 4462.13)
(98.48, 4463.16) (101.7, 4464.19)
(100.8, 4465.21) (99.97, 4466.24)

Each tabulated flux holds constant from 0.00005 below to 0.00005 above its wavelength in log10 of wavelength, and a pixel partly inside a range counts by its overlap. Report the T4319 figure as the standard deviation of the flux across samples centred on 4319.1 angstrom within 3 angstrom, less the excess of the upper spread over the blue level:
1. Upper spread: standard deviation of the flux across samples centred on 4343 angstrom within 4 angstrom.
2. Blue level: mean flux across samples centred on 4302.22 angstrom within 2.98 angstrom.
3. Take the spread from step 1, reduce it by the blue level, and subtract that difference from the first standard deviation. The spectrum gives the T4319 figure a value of 51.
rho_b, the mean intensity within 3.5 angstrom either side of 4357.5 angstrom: 93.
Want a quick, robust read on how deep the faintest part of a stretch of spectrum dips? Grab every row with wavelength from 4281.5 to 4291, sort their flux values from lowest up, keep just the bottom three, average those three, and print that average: 75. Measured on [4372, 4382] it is 87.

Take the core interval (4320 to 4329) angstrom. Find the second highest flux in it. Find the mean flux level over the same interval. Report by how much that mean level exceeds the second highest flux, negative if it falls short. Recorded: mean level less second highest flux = -14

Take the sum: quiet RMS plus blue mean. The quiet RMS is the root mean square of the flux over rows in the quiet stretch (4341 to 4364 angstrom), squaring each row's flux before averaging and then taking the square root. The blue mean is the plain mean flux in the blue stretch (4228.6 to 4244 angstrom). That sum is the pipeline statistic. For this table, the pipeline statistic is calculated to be 180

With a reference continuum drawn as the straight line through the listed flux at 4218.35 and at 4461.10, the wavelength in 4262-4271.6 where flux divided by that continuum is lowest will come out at 4271.13 angstrom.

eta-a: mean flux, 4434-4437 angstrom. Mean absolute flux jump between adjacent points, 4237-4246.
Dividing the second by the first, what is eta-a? 0.017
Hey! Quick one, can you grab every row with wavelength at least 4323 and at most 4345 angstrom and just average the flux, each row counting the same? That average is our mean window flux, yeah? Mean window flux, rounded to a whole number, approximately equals 84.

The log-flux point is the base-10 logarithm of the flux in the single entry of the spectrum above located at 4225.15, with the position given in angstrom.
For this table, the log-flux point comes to 1.83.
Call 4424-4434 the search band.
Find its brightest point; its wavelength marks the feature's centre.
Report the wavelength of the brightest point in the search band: 4428.35 angstrom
